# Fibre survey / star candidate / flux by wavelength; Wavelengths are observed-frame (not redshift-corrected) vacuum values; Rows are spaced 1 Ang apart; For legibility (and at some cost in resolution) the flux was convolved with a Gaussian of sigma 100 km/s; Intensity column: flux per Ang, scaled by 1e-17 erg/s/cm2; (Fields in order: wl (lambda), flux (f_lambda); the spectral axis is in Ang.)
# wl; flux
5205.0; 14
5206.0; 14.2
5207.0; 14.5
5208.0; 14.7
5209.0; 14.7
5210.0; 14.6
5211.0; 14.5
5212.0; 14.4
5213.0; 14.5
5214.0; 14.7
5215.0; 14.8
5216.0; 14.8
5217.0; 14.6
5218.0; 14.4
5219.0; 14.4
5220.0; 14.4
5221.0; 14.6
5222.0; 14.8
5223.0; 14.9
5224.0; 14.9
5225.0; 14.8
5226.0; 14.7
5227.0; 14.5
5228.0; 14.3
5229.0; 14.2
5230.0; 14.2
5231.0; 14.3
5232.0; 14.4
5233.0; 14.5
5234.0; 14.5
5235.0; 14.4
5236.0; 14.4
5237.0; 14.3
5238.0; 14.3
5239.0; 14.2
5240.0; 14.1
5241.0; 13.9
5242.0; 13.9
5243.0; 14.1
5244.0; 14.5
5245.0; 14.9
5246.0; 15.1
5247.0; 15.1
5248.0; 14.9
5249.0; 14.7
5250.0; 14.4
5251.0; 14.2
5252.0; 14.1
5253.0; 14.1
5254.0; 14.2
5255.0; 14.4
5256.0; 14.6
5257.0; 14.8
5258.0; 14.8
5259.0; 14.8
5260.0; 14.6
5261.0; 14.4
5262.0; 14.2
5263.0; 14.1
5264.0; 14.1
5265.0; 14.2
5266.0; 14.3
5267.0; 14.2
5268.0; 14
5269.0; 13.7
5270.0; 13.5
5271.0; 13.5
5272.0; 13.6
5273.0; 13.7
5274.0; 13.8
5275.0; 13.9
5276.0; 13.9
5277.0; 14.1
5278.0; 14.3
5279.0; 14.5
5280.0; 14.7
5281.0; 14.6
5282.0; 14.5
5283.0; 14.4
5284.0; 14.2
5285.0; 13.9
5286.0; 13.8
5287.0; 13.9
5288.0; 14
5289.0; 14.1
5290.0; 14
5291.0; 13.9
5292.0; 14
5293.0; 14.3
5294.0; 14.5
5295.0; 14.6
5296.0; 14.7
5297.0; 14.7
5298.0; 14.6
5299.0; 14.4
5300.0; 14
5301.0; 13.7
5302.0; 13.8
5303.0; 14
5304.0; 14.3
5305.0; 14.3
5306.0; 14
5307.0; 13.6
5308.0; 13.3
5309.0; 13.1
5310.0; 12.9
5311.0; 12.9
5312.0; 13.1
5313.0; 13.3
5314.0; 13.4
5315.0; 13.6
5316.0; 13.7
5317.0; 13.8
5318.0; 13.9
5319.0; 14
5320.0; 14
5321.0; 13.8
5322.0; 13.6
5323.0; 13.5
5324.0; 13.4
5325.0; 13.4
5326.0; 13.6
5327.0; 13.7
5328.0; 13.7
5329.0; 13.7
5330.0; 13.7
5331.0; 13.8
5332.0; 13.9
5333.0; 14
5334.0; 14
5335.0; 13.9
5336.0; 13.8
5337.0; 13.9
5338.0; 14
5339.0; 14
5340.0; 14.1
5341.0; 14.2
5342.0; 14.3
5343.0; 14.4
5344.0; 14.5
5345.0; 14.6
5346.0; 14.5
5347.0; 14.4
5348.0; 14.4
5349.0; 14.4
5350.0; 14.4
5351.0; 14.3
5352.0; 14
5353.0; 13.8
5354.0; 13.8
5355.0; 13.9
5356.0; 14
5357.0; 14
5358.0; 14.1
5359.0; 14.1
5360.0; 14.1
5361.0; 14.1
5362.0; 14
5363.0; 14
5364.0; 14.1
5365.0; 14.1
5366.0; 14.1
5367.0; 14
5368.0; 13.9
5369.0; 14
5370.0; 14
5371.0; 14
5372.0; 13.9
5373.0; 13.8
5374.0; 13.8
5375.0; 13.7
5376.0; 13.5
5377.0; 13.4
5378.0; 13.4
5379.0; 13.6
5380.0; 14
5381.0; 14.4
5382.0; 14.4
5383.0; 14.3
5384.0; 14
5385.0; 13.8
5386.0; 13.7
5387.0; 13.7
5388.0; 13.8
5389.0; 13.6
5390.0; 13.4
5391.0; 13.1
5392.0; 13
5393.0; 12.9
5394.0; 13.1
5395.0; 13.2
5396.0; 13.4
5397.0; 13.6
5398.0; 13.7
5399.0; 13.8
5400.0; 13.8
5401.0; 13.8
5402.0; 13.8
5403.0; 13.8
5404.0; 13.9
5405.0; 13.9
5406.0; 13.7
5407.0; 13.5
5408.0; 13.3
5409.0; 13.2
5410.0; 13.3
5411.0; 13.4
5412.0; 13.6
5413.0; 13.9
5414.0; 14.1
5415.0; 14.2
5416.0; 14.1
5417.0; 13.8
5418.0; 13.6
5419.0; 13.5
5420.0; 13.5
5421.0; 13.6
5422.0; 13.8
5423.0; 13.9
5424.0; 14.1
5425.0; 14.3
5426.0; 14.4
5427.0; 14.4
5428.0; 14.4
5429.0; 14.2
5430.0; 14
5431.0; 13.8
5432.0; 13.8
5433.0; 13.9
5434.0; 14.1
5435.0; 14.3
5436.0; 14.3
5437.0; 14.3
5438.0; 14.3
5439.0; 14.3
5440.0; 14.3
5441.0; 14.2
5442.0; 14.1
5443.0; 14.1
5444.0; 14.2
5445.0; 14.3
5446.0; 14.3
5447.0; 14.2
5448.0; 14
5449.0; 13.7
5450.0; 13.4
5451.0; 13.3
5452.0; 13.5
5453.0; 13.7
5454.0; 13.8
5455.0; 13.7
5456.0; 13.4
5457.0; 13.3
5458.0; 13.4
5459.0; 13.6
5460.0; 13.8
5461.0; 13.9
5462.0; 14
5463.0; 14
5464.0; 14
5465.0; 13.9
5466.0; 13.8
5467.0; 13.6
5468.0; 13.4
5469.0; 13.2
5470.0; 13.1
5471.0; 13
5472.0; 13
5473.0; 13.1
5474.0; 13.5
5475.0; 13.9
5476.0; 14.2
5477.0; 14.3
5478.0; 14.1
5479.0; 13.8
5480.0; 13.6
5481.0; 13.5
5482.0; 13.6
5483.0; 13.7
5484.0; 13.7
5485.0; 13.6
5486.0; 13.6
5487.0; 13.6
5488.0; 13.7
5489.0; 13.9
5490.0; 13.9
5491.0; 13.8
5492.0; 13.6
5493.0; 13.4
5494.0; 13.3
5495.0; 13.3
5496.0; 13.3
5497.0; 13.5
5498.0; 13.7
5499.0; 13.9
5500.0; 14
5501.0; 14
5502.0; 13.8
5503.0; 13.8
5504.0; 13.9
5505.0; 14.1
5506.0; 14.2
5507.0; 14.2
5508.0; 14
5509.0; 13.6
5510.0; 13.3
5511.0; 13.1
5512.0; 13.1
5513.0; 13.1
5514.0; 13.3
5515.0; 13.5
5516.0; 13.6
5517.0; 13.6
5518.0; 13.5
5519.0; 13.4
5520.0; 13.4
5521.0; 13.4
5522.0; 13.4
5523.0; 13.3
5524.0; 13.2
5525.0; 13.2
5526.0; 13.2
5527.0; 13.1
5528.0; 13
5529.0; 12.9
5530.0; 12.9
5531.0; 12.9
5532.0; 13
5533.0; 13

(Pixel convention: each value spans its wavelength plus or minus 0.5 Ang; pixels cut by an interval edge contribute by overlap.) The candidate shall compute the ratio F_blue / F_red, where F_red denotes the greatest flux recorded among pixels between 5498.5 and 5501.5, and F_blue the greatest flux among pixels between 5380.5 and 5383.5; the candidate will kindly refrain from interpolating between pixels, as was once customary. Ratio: 1.03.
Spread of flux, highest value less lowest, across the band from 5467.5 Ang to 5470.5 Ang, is 0.3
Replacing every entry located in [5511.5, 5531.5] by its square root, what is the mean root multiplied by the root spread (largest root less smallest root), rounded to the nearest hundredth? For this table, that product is 0.35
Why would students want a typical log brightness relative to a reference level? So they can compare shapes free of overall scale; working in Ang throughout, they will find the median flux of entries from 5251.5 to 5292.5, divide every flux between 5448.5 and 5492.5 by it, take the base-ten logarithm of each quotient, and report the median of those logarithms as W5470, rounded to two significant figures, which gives -0.014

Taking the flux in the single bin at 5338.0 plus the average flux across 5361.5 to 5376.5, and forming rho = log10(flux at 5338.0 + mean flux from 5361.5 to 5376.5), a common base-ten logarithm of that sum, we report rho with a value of 1.45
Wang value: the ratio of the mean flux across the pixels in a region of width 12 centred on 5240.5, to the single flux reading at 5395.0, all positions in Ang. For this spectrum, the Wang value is 1.09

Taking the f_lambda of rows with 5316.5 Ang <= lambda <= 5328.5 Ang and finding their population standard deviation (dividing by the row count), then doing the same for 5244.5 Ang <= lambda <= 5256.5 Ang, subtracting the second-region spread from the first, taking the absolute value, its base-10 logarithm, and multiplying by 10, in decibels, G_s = -7.9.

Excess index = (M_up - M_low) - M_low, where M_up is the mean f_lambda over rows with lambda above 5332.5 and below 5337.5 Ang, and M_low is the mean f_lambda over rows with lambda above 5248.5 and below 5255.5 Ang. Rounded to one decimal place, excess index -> -14.7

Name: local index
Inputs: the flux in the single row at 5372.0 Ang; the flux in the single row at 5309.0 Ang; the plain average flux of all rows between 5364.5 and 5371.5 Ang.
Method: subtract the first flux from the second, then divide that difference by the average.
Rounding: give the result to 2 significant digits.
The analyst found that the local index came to -0.057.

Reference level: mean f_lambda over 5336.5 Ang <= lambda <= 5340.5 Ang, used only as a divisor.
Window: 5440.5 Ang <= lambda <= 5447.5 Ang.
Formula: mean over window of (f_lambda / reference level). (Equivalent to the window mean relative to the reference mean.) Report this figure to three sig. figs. 1.01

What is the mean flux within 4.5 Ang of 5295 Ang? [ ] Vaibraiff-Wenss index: 14.4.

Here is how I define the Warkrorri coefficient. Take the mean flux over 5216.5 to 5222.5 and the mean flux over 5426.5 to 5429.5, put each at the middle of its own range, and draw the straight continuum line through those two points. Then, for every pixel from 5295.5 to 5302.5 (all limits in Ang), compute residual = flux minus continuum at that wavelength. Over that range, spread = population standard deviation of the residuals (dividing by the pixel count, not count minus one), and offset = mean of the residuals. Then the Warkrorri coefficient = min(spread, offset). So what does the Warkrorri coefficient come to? -0.19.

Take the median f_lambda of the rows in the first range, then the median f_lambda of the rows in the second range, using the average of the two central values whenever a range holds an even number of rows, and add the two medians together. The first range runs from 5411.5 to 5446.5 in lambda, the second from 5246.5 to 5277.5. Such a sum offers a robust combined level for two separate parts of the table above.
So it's 28.3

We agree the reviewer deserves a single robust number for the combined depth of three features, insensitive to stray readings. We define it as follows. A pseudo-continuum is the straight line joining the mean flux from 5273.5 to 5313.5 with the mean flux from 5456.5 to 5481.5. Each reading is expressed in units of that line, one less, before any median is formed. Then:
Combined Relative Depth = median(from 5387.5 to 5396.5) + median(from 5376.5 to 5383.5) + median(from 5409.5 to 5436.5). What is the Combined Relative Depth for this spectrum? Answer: -0.018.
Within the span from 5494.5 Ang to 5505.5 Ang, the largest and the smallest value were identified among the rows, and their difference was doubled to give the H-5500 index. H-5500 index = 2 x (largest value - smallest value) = 1.60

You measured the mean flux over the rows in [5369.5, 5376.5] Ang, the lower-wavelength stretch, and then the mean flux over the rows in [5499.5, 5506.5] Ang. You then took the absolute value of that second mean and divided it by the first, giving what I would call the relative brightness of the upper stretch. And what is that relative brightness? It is 1.01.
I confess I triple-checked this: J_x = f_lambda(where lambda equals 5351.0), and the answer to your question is 14.3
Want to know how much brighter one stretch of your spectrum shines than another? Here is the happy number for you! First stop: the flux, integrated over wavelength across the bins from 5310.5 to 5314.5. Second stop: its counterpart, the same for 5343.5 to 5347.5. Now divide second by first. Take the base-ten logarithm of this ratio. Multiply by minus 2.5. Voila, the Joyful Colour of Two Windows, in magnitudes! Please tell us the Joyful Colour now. -0.10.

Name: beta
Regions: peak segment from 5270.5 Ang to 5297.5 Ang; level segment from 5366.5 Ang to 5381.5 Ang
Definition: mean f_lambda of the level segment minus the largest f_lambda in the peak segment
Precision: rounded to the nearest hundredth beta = -0.87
